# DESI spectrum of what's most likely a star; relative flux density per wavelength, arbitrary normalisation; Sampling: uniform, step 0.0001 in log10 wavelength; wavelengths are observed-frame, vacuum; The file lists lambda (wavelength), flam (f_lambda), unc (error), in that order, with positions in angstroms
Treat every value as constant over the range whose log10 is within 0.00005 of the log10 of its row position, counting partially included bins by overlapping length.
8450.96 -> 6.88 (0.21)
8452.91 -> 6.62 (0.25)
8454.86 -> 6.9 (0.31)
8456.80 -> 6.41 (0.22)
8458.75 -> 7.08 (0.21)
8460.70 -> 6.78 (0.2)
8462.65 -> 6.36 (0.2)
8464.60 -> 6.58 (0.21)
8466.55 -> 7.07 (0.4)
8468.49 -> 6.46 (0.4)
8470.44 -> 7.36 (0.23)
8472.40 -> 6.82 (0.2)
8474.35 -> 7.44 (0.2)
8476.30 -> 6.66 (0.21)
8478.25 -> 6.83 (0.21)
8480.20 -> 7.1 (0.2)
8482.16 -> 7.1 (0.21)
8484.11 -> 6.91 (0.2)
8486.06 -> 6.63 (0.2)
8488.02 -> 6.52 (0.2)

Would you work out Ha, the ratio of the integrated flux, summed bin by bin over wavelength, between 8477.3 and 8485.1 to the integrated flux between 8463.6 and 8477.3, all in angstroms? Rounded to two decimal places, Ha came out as 0.58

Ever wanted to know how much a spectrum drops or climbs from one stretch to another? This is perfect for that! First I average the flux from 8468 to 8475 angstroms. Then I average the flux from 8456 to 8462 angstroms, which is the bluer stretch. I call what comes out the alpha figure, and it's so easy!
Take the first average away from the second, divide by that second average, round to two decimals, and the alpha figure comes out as -0.04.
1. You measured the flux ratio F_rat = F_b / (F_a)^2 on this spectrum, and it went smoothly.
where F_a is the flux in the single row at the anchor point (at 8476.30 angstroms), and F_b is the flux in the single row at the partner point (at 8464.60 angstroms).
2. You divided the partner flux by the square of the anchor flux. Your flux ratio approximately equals 0.148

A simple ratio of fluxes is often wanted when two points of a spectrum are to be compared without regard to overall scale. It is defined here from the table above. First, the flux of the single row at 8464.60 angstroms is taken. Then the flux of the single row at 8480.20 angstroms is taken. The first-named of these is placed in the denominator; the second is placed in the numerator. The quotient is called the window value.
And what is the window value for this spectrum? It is 1.08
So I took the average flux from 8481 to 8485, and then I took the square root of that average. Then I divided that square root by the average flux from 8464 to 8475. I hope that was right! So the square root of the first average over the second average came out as 0.381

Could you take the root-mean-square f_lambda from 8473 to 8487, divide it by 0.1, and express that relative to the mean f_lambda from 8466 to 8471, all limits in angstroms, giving 10.0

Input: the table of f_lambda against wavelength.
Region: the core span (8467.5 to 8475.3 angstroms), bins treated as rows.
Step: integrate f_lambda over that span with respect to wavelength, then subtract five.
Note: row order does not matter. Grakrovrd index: 50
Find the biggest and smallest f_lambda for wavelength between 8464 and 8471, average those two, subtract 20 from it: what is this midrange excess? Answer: -13.09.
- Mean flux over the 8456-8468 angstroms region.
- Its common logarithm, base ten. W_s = 0.827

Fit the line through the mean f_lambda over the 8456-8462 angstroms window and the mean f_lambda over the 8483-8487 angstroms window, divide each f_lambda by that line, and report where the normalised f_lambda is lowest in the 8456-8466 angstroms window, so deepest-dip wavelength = 8462.65 angstroms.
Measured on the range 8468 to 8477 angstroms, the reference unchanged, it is 8468.49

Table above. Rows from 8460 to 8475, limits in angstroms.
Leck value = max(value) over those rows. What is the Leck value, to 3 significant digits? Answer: 7.44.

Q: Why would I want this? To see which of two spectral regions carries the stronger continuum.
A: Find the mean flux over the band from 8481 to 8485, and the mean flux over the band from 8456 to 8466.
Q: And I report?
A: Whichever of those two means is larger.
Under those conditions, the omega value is 7.00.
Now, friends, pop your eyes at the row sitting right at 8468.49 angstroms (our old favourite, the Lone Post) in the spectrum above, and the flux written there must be 6.46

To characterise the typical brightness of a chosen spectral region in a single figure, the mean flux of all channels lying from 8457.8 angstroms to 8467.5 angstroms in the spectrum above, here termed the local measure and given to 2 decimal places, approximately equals 6.77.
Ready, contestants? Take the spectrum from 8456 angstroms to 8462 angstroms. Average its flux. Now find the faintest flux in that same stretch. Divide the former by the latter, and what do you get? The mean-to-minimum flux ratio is 1.05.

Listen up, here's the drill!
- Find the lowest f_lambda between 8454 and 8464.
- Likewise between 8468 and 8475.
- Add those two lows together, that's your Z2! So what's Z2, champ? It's 12.82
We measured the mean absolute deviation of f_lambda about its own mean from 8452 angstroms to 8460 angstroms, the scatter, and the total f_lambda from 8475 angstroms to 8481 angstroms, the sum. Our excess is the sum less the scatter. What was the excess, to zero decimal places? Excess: 20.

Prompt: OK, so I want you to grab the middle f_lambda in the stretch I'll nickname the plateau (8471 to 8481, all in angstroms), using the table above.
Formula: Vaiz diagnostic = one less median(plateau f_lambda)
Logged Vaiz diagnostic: -5.83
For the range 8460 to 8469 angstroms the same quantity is -5.58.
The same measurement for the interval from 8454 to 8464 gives -5.78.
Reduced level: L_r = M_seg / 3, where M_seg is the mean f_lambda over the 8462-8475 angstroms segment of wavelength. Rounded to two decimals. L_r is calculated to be 2.29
